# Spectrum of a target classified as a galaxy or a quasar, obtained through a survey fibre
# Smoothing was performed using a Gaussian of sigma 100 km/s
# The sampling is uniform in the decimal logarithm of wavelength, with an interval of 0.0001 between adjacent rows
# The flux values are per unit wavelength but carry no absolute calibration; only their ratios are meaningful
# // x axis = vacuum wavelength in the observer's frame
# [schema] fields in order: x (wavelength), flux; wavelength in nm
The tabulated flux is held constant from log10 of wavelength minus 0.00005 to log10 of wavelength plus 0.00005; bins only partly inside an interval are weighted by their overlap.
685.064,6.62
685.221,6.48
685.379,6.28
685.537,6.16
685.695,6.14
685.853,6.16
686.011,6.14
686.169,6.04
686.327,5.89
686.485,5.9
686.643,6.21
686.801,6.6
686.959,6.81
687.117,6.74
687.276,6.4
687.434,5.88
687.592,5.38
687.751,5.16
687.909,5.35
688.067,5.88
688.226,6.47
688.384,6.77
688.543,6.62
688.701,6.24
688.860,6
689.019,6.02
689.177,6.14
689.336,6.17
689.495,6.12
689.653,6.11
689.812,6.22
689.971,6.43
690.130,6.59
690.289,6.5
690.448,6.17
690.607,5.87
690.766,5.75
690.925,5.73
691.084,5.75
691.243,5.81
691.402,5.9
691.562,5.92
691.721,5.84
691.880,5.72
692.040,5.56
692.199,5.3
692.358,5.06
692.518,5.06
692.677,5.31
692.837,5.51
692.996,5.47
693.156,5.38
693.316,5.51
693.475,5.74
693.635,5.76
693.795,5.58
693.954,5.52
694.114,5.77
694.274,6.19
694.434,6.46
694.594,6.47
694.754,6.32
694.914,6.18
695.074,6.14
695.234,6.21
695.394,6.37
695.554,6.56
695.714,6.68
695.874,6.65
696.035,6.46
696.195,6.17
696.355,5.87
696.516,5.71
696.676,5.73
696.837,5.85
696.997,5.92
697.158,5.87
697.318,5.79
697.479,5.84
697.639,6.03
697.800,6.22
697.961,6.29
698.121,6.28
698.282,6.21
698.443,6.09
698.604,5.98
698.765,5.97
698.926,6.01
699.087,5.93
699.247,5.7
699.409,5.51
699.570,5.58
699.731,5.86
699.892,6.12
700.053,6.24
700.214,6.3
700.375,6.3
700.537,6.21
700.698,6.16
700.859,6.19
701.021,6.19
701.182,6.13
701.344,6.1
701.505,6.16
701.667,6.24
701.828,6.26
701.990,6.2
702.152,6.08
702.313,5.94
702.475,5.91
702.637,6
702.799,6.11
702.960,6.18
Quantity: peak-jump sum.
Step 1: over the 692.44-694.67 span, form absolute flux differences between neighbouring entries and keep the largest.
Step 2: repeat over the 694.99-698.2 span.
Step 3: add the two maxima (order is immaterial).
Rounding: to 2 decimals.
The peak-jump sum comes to 0.72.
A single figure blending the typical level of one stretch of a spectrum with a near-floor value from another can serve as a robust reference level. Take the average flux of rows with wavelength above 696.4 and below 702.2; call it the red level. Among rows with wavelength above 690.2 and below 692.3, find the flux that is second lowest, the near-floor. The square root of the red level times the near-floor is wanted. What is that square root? 5.79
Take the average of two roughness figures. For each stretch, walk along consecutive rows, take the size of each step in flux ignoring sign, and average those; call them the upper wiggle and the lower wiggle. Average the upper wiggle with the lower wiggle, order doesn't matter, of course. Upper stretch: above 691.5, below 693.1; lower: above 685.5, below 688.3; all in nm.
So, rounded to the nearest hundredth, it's 0.20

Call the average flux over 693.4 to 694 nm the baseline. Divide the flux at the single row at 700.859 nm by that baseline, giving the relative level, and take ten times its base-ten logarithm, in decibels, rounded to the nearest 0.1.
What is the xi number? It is 0.4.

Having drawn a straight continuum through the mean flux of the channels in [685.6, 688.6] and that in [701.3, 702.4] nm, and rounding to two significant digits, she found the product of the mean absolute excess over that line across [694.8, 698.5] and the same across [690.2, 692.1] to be 0.075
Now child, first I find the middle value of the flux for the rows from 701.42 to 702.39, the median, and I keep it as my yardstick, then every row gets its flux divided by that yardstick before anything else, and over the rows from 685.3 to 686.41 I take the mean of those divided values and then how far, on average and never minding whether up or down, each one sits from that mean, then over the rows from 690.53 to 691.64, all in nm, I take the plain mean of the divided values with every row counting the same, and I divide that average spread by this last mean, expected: 0.015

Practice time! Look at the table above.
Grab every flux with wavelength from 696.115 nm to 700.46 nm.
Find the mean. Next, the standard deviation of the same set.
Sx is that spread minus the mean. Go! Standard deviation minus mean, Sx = -5.75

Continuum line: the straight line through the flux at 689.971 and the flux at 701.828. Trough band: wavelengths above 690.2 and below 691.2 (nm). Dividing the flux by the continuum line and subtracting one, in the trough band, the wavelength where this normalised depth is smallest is 690.925 nm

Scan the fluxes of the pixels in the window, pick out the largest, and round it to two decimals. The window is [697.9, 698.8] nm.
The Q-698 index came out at 6.29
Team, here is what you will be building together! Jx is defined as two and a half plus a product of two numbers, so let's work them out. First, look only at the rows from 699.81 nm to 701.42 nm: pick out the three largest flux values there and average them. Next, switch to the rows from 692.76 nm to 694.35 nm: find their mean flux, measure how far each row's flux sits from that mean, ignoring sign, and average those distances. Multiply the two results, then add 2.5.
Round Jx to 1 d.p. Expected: 3.6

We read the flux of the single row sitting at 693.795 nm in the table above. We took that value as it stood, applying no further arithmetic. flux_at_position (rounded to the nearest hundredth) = 5.58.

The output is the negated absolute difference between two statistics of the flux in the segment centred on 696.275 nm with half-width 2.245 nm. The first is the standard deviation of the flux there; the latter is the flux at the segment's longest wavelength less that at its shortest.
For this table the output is -0.04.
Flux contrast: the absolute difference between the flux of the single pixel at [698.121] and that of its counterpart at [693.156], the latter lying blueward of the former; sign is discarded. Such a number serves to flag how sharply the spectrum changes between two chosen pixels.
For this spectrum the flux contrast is 0.90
